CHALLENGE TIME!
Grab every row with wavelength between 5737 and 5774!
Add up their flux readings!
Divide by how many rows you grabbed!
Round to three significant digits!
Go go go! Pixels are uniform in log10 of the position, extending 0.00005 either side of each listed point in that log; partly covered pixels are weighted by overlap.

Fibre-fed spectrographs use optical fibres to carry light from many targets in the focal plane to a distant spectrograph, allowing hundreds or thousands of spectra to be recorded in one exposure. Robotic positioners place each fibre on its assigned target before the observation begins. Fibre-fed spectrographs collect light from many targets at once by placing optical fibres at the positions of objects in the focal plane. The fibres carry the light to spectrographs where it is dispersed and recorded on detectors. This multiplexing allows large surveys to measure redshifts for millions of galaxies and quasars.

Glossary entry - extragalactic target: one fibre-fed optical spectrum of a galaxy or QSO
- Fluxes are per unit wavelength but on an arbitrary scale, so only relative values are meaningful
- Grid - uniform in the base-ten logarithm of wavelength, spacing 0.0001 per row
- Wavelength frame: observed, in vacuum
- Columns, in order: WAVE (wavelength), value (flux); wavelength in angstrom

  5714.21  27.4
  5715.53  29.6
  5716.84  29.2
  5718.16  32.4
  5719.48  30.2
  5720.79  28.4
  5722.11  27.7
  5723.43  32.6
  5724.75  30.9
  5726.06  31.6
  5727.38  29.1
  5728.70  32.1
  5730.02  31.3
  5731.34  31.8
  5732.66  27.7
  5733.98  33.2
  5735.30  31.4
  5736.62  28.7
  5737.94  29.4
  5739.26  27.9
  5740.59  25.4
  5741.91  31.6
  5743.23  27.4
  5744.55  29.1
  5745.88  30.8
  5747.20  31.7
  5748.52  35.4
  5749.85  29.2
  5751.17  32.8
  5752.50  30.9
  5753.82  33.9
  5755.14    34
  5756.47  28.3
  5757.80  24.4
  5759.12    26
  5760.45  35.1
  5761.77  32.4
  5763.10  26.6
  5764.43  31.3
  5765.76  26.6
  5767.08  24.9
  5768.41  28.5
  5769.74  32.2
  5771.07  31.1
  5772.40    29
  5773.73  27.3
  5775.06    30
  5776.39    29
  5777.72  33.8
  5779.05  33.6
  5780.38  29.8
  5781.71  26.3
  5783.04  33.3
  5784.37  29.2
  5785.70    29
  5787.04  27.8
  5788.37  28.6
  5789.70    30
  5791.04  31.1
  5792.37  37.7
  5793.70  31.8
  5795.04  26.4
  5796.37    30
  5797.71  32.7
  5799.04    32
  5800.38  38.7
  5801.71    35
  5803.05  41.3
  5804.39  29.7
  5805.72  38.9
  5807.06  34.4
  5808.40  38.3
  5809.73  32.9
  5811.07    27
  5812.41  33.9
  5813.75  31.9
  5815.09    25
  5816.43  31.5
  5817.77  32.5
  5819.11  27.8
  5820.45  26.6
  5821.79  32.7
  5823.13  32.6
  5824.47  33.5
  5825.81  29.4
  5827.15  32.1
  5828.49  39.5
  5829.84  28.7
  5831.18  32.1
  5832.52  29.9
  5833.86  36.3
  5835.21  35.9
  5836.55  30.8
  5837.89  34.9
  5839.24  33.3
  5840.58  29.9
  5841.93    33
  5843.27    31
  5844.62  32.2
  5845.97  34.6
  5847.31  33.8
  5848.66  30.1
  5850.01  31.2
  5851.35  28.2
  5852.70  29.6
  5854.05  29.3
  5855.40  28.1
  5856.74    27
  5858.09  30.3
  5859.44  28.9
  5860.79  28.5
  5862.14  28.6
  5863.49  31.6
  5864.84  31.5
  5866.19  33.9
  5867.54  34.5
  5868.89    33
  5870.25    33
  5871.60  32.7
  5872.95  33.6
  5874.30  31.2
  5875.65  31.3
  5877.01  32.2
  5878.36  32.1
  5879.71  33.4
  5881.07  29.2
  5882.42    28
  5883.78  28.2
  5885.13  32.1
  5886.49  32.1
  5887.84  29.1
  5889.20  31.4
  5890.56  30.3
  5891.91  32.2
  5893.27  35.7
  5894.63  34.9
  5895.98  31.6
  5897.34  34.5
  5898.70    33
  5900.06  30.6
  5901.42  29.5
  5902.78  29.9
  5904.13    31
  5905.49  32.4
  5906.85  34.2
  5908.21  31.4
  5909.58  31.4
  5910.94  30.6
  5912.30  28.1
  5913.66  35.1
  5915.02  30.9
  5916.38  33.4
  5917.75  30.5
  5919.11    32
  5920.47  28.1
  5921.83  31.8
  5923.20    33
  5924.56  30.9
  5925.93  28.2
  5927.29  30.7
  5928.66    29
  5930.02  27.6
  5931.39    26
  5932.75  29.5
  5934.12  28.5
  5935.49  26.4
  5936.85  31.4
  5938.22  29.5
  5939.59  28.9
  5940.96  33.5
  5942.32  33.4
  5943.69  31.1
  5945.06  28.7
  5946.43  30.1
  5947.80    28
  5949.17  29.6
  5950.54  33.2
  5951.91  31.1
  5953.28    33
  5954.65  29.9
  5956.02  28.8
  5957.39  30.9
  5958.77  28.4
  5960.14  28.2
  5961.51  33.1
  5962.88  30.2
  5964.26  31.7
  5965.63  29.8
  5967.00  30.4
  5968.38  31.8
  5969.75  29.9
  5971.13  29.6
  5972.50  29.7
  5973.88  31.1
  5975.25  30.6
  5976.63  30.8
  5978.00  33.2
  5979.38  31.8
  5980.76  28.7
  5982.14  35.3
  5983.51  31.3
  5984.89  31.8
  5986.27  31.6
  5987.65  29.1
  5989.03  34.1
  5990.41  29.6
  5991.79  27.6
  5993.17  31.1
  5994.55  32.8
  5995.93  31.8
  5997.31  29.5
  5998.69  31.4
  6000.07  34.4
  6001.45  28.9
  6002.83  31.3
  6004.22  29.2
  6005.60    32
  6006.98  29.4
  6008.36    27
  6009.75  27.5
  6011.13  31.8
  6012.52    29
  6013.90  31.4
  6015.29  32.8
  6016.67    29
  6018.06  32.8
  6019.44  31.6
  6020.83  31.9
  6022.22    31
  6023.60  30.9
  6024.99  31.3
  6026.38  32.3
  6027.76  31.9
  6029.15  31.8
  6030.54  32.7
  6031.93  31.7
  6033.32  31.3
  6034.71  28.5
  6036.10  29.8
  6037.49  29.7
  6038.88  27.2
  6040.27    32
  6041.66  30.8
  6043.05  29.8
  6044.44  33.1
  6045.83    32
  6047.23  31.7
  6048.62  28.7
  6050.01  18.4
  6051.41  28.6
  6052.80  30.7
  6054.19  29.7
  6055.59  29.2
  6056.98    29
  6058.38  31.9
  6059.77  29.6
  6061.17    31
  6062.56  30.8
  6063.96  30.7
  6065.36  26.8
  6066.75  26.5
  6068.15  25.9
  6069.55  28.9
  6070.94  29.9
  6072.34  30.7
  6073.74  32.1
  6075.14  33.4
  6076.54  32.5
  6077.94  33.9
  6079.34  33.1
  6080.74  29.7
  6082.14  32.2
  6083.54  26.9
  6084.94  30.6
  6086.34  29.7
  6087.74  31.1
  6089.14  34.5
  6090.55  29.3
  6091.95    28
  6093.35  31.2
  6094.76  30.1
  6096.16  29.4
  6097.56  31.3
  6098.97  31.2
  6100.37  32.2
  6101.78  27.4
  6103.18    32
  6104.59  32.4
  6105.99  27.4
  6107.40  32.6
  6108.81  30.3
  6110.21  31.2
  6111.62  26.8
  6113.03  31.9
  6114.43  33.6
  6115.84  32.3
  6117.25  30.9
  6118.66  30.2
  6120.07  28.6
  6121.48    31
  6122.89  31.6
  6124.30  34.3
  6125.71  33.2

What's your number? 29.8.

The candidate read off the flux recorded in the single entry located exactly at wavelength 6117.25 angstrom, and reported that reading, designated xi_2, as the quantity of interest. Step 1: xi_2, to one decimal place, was 30.9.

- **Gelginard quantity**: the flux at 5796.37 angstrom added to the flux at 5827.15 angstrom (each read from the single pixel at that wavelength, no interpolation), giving 62.1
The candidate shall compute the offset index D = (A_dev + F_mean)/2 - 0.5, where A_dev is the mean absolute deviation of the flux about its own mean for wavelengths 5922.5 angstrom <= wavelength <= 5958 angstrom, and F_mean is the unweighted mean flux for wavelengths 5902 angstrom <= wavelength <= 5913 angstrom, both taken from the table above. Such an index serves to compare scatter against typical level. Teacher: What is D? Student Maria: 15.9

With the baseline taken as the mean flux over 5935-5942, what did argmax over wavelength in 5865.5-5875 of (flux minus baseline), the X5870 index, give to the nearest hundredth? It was 5867.54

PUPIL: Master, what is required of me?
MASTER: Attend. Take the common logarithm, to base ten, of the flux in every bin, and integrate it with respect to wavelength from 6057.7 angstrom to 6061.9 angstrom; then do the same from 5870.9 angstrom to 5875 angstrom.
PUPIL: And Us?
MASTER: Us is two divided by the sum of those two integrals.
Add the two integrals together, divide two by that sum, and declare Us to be 0.16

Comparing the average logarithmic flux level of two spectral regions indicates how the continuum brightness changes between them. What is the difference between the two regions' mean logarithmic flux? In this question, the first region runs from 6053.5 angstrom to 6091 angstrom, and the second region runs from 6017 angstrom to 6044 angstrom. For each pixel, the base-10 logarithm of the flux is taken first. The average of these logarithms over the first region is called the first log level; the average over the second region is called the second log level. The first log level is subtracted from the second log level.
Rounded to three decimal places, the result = 0.010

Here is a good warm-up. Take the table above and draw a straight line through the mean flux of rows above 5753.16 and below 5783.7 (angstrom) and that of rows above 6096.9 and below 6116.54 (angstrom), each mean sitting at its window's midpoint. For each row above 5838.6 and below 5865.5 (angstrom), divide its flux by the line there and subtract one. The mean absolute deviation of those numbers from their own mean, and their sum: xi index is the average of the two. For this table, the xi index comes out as 0.16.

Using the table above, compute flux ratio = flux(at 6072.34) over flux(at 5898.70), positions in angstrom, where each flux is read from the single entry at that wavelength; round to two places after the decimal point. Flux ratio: 0.93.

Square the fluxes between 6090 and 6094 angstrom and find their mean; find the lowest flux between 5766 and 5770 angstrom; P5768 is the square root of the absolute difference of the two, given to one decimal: 29.1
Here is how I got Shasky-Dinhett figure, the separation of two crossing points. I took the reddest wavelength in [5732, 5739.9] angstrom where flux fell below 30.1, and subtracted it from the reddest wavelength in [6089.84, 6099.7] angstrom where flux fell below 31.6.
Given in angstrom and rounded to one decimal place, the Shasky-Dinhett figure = 359.7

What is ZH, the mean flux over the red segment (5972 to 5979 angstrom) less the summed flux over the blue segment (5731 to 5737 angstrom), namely -122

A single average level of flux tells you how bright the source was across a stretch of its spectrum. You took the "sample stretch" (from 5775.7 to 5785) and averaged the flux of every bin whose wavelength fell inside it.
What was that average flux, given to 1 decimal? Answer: 30.7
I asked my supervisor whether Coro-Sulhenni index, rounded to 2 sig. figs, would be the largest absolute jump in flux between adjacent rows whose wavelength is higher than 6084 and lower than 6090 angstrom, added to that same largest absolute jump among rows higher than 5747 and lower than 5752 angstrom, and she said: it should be 9.6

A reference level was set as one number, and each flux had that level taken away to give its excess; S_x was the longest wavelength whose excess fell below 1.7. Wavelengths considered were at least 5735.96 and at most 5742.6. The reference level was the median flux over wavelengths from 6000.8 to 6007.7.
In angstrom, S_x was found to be 5740.59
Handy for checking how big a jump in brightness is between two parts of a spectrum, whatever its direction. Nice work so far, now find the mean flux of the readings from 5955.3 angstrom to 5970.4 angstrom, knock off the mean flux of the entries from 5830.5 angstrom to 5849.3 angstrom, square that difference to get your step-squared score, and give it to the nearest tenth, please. 5.8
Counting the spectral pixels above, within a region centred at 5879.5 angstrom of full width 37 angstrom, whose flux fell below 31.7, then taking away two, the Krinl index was 10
